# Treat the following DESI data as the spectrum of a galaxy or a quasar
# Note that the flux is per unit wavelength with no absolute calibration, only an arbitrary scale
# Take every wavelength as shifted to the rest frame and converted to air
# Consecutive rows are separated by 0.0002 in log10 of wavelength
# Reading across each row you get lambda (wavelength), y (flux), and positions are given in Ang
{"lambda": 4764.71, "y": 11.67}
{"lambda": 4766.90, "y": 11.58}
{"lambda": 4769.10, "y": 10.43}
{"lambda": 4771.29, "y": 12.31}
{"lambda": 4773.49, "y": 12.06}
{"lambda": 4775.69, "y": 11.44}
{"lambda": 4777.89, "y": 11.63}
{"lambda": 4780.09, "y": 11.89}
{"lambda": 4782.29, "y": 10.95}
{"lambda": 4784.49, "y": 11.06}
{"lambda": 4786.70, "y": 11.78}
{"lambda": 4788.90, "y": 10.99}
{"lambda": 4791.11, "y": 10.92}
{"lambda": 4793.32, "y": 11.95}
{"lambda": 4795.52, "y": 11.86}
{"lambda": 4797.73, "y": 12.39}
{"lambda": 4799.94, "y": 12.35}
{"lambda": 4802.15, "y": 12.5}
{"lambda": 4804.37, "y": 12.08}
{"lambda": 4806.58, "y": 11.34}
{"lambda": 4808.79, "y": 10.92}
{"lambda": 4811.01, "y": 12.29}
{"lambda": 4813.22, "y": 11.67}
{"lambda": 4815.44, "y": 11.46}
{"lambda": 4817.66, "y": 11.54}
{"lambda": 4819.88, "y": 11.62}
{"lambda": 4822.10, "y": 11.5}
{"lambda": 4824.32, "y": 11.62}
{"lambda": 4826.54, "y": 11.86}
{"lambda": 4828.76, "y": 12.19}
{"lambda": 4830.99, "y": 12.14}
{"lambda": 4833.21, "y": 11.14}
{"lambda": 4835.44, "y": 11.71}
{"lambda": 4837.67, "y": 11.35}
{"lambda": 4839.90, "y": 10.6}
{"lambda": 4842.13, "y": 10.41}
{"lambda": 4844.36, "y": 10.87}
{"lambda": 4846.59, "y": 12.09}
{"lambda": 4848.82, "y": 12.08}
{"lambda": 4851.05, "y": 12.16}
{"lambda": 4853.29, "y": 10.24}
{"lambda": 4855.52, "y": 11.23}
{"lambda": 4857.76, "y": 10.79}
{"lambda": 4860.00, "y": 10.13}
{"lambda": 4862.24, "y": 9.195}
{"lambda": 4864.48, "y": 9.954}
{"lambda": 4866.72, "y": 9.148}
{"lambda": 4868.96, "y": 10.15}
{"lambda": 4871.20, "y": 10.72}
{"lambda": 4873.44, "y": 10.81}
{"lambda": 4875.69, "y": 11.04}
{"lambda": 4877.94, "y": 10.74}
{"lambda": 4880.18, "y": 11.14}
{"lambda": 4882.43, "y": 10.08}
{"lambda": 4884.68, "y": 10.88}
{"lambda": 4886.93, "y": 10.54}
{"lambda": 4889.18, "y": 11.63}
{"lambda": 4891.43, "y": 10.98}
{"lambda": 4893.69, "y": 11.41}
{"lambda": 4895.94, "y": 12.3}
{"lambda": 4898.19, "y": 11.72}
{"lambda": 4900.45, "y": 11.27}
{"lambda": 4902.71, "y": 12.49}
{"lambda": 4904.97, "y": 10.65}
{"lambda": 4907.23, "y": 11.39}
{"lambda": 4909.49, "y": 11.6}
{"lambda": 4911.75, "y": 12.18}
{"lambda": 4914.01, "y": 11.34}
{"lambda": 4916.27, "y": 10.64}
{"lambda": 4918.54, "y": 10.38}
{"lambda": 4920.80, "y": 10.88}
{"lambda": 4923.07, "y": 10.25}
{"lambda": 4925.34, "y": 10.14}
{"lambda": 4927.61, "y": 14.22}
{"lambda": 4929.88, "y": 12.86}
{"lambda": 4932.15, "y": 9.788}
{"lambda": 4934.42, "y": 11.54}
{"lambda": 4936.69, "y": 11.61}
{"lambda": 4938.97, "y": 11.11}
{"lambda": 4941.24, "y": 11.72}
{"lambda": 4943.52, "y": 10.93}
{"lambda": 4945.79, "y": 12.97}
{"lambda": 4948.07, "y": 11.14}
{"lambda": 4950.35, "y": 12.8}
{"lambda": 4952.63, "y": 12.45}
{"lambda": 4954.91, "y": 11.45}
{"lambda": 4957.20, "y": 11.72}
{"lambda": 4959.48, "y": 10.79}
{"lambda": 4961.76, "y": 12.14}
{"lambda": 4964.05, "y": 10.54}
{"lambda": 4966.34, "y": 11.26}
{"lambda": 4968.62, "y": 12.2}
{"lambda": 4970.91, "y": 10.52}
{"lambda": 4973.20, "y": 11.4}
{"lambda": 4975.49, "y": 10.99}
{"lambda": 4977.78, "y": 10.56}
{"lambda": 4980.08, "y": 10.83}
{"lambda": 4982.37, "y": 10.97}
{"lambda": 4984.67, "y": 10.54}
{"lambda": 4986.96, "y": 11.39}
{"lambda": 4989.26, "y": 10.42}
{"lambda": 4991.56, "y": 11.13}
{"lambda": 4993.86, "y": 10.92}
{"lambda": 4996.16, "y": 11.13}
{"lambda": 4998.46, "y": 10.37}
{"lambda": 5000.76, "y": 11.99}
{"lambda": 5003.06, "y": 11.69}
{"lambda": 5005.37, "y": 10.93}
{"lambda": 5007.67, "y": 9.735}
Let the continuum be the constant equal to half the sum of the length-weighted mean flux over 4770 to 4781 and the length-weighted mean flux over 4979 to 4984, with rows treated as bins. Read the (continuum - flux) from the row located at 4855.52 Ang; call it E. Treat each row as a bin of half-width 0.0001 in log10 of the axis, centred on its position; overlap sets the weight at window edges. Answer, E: 0.1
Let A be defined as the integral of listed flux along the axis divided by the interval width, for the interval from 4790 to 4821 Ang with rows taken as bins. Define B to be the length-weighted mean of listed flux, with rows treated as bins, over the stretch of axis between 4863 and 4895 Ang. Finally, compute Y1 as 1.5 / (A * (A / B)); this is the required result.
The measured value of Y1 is 0.115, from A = 11.8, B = 10.7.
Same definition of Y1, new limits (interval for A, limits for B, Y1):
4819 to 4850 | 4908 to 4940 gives 0.128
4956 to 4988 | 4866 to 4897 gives 0.131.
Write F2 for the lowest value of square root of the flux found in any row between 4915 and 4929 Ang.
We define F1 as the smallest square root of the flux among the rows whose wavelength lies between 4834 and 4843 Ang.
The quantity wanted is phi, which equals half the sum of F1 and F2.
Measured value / 3.21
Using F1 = 3.23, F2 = 3.18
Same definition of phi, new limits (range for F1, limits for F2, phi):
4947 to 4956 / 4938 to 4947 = 3.32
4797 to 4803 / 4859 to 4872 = 3.27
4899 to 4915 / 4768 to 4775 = 3.25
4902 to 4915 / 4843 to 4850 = 3.28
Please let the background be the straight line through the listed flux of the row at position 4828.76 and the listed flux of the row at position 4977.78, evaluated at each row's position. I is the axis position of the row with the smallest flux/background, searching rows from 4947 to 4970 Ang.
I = 4964.05 Ang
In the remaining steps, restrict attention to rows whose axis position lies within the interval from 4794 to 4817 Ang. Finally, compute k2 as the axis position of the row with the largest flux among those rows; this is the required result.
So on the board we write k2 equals 4802.15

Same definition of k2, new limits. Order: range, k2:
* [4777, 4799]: 4797.73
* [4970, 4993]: 4973.20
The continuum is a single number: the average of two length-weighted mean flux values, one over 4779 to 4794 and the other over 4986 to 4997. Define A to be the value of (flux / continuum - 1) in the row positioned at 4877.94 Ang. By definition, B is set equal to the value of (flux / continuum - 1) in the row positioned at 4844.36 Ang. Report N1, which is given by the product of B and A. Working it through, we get 0.0010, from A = -0.04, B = -0.03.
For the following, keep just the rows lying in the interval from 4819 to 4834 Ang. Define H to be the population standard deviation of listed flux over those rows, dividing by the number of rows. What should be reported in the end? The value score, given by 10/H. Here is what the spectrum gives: 29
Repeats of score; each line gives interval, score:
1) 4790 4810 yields 17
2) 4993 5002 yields 17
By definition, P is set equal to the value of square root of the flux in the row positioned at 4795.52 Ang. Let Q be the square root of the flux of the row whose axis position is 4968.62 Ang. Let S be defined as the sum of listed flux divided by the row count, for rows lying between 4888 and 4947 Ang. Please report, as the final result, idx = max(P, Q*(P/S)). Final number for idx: 3.44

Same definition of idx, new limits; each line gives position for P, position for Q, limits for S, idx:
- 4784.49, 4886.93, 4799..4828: 3.33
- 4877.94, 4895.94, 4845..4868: 3.28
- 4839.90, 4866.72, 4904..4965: 3.26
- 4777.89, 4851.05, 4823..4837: 3.41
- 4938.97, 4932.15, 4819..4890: 3.33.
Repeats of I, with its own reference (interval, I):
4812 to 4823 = 4815.44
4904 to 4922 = 4918.54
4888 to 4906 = 4904.97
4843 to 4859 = 4853.29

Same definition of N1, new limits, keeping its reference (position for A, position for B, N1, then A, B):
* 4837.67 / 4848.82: 0.0014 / 0.02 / 0.08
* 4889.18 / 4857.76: -0.0014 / 0.04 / -0.03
